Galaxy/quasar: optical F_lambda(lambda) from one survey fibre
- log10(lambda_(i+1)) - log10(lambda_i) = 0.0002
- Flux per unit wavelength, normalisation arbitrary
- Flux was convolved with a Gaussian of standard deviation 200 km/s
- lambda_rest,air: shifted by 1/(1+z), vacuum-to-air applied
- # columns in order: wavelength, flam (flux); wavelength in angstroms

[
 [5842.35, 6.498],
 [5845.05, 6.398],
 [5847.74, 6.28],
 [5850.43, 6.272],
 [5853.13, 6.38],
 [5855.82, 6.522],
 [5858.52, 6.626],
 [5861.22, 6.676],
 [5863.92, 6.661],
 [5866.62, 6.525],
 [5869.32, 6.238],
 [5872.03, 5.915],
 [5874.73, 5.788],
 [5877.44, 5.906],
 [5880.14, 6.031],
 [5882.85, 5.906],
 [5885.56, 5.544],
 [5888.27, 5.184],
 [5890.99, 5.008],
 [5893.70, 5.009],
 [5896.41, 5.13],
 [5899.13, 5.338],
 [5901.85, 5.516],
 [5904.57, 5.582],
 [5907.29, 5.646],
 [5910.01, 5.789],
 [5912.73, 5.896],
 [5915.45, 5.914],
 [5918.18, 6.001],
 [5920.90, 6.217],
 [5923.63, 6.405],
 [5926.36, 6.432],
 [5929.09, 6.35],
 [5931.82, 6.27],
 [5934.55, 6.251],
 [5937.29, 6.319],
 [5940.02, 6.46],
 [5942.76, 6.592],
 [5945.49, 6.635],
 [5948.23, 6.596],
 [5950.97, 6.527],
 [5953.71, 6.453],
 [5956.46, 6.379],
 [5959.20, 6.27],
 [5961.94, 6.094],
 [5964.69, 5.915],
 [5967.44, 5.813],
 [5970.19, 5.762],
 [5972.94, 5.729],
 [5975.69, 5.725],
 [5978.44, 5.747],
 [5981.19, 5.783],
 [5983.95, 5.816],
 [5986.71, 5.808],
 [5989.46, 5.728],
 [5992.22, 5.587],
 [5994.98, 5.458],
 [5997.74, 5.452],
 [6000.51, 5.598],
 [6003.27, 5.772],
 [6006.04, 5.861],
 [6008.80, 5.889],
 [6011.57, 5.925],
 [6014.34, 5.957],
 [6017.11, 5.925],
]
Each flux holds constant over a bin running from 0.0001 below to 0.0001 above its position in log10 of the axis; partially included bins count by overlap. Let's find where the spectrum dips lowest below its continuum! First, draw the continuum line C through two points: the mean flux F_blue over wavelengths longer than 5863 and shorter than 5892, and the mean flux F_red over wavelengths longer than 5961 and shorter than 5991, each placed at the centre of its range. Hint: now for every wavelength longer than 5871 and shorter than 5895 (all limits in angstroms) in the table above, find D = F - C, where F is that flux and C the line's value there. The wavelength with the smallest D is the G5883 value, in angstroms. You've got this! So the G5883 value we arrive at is 5890.99 angstroms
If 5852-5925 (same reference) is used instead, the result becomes 5890.99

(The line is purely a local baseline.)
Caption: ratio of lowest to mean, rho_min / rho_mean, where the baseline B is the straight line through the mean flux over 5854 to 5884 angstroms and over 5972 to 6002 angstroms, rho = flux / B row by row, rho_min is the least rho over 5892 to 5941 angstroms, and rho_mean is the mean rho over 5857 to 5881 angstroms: 0.82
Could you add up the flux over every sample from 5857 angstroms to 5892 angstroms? 78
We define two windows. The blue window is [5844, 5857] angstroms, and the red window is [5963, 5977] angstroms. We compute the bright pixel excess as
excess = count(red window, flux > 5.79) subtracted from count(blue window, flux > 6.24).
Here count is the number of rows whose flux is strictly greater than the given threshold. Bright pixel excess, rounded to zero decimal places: 3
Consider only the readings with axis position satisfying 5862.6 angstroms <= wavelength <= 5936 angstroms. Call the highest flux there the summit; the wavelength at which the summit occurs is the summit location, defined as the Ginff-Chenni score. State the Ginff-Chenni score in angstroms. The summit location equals 5863.92 angstroms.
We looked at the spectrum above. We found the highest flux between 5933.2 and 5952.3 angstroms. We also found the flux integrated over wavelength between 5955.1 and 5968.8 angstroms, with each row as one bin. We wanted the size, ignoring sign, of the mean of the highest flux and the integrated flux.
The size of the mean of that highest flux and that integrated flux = 45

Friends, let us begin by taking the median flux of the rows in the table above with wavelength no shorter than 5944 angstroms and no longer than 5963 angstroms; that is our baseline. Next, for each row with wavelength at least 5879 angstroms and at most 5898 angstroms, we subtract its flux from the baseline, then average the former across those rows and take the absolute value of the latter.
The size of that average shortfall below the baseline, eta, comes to 1.1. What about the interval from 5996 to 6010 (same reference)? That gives 0.7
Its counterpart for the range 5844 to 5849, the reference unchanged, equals 0.1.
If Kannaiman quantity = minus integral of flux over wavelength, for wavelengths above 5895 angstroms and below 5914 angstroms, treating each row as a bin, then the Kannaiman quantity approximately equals -106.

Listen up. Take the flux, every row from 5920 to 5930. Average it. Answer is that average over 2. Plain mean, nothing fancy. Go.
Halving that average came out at 3.18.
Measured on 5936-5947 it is 3.25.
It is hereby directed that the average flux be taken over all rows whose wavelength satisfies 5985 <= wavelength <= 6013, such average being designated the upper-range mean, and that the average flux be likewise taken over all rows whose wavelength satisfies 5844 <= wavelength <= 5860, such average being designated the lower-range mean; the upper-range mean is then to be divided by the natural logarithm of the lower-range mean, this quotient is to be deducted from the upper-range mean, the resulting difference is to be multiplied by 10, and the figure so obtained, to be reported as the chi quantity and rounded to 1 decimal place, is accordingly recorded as 26.4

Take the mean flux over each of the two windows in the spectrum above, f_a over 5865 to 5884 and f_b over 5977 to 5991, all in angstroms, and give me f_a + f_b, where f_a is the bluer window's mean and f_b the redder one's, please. 11.8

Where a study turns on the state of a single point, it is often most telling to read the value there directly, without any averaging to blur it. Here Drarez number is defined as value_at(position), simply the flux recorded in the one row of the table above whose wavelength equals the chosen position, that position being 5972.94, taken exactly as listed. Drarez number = 5.729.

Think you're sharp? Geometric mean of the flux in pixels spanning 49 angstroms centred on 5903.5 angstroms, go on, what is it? 5.68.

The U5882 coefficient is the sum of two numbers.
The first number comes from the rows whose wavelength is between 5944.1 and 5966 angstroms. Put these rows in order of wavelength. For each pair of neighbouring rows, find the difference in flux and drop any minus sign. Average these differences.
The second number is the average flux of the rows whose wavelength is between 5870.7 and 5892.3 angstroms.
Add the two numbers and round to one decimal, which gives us 5.8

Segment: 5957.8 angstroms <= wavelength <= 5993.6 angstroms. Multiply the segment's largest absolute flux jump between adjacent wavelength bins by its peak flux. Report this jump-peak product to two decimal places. 1.12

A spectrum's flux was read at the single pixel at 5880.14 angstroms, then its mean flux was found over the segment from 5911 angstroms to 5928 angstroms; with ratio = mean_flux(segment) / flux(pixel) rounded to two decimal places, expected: 1.02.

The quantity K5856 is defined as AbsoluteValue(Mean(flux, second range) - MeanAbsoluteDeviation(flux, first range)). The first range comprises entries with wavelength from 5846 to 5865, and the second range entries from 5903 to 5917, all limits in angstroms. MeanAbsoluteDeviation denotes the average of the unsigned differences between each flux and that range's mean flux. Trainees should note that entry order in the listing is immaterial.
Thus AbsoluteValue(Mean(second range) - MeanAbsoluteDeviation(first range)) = 5.61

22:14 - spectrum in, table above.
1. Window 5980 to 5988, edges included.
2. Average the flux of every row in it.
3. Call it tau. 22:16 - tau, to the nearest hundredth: 5.80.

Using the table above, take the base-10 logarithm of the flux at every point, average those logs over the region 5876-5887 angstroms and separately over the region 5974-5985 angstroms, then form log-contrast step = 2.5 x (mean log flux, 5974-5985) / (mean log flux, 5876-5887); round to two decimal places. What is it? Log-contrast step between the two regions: 2.48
